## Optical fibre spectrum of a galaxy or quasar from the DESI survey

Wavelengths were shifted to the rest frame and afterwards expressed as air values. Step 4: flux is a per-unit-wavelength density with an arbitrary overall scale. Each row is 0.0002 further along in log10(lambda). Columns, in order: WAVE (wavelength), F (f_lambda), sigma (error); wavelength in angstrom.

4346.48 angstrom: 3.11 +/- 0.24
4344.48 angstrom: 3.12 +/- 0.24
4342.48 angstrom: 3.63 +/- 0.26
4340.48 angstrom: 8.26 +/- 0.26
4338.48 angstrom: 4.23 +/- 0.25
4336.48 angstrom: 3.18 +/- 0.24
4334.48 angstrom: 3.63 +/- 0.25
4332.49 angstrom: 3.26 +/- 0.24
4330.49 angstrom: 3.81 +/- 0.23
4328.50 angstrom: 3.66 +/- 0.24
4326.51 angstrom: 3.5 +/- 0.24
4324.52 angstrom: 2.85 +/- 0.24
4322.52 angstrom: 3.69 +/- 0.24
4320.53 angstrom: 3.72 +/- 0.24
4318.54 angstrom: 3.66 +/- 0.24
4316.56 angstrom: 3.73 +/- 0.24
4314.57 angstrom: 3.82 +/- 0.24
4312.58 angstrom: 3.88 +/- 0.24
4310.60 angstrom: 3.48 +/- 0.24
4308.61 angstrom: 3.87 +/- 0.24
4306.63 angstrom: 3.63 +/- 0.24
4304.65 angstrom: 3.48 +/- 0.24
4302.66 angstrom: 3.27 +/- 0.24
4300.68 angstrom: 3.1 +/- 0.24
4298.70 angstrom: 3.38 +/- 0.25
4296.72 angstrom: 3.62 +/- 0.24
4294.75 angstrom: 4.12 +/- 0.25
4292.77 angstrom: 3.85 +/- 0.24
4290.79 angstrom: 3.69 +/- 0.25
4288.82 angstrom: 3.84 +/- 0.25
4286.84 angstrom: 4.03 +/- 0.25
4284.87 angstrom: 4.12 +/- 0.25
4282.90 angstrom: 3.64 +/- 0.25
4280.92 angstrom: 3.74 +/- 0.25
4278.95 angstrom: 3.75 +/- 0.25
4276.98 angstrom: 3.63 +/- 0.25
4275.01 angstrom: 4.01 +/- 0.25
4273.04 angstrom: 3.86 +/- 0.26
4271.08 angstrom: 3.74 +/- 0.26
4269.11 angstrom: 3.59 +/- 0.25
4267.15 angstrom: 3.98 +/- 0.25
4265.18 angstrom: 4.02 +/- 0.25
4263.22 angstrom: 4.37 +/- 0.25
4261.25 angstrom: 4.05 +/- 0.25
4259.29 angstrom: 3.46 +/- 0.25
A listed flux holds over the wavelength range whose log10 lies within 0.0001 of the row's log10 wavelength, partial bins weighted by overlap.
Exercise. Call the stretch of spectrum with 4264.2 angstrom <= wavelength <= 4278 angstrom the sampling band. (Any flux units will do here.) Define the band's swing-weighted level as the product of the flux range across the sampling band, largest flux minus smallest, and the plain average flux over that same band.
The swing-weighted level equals 1.6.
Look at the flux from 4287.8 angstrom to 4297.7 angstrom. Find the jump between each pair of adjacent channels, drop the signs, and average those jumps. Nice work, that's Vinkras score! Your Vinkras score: 0.27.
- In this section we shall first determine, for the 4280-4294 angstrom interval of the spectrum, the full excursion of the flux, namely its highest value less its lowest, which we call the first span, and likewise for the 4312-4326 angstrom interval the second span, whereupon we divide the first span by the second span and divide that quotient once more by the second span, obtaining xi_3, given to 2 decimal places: 0.45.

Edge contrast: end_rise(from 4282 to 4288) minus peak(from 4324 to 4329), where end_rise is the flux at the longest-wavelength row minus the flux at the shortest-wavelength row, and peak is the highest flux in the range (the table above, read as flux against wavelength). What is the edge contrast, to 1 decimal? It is -3.3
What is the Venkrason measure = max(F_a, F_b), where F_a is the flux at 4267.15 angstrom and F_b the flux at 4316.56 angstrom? 3.98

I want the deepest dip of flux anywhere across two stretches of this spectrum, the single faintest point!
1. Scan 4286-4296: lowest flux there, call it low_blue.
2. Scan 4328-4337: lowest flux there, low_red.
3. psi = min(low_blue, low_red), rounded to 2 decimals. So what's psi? 3.18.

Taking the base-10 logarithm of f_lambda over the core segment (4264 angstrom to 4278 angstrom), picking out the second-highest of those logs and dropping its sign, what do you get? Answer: 0.60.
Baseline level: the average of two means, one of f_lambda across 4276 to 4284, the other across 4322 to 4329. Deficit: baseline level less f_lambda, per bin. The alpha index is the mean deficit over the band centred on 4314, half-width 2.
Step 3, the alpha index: -0.29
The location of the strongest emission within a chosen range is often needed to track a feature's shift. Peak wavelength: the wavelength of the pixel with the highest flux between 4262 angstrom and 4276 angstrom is 4263.22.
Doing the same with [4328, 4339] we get 4338.48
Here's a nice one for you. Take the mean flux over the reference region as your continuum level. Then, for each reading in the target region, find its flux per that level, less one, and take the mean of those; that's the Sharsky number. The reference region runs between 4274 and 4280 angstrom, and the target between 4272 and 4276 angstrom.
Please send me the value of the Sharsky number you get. 0.036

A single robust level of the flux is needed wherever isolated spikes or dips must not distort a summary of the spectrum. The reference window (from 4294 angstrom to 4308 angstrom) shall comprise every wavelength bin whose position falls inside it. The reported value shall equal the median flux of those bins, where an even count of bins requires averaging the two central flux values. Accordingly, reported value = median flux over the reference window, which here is 3.48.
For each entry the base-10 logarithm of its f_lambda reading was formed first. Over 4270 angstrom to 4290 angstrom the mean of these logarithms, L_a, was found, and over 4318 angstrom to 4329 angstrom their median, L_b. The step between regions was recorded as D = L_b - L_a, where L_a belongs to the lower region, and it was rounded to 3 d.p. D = -0.020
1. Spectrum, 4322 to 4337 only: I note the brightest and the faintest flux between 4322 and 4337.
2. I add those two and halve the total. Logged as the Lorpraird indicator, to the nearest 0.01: 3.33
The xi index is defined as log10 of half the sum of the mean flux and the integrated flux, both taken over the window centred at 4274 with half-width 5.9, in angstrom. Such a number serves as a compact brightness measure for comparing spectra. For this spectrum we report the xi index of 1.38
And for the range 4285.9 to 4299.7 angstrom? 1.45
